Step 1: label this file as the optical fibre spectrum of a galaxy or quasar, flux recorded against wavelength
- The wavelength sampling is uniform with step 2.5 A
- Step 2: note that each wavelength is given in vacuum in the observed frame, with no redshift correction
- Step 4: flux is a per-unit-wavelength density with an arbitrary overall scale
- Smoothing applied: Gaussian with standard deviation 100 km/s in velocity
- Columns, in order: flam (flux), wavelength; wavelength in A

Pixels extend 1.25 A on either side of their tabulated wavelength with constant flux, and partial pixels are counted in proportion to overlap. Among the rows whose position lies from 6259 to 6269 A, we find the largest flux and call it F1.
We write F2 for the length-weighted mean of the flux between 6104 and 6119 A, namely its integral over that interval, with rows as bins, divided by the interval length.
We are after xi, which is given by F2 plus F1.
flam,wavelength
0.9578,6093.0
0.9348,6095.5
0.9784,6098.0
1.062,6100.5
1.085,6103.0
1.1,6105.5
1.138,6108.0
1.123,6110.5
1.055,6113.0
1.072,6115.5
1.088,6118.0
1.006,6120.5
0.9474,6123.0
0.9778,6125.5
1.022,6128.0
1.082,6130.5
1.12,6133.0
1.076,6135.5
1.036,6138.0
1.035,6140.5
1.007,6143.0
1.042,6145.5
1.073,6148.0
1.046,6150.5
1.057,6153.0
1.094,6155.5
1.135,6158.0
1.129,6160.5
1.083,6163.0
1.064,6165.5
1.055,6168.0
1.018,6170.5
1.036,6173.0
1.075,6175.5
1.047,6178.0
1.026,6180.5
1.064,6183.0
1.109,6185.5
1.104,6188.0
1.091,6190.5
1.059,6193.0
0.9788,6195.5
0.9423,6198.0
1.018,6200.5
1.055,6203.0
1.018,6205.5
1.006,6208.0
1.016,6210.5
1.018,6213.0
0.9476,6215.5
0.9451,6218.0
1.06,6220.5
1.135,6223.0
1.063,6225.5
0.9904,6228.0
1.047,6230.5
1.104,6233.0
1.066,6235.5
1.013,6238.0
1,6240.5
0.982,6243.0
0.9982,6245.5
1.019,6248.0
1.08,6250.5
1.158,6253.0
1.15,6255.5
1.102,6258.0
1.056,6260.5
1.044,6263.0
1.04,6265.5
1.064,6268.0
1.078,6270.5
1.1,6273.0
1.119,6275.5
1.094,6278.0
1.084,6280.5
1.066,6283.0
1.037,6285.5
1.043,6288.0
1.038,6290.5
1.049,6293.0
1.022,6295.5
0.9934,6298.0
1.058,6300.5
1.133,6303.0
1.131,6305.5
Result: 2.160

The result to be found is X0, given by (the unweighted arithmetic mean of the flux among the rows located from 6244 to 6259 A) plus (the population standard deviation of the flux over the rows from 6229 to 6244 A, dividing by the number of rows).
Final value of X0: 1.13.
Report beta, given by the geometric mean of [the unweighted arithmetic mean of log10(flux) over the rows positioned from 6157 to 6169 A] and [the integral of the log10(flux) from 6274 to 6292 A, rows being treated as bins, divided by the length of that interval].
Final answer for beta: 0.033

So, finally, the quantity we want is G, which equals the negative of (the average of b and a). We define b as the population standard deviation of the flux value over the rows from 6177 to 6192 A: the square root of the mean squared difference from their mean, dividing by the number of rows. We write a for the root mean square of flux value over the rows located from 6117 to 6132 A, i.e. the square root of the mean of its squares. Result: -0.526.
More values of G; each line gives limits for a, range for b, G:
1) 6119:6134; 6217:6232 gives -0.544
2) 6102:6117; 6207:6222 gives -0.568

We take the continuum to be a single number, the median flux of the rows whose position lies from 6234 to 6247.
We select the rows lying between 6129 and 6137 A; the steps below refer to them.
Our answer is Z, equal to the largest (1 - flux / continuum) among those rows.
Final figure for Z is -0.08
